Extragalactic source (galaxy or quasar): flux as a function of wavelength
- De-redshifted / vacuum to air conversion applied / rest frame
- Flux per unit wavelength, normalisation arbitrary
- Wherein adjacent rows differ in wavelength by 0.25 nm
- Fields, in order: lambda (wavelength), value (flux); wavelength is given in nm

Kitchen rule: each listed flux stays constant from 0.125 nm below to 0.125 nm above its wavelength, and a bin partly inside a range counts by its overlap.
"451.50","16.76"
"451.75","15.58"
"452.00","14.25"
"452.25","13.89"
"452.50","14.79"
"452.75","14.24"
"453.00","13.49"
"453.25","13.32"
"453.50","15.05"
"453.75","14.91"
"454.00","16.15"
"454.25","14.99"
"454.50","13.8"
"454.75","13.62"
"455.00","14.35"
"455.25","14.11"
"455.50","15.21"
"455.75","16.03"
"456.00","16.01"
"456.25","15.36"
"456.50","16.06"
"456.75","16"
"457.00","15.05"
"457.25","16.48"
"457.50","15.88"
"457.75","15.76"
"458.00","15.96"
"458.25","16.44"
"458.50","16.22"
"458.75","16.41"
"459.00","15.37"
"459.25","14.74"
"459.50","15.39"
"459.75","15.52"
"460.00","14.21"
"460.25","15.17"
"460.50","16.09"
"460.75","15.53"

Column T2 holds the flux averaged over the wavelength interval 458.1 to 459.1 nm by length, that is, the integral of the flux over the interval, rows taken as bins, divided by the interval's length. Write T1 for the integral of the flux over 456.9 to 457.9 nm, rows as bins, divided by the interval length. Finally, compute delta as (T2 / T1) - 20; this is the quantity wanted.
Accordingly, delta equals -19.0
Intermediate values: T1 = 15.8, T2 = 16.1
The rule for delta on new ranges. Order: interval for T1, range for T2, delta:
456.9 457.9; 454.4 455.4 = -19.1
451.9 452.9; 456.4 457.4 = -18.9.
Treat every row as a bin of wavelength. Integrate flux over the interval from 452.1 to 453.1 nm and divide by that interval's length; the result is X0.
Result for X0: 14.1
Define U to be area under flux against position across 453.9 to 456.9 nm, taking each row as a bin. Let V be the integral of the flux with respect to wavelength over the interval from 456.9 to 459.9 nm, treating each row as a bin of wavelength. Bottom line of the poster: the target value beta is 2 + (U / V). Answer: 2.96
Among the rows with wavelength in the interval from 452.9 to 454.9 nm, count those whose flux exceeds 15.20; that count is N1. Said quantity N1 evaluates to 1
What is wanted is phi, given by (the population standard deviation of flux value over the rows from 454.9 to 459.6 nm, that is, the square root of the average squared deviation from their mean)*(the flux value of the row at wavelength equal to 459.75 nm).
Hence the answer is 10.4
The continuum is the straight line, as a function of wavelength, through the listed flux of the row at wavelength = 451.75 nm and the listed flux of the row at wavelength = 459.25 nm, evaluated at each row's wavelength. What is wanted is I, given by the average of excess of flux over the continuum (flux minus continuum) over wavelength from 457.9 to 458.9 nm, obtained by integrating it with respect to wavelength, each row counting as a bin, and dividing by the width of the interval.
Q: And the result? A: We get 1.4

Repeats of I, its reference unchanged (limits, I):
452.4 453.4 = -1.5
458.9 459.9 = 0.5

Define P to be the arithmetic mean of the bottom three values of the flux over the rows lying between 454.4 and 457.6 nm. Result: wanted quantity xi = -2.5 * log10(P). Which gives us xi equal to -2.85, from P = 13.8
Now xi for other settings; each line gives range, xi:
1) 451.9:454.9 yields -2.82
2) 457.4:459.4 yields -2.96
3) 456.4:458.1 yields -2.98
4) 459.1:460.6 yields -2.92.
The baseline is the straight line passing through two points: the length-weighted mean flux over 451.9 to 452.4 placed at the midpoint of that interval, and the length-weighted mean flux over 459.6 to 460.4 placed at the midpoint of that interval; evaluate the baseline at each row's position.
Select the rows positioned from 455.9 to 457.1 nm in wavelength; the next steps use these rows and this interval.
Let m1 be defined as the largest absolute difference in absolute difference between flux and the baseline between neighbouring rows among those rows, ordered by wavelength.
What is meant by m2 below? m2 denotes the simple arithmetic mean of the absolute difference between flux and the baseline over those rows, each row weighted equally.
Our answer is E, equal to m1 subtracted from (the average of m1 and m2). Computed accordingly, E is 0.1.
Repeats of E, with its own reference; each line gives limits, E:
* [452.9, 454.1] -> -0.1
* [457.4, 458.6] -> 0.4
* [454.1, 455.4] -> -0.1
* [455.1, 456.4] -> 0.1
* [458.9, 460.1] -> 0.1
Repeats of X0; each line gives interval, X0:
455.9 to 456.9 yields 15.8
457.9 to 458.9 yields 16.2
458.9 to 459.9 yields 15.2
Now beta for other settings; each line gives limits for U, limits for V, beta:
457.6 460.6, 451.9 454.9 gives 3.09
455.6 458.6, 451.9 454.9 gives 3.11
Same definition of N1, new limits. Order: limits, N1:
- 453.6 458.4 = 12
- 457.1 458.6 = 6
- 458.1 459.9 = 6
